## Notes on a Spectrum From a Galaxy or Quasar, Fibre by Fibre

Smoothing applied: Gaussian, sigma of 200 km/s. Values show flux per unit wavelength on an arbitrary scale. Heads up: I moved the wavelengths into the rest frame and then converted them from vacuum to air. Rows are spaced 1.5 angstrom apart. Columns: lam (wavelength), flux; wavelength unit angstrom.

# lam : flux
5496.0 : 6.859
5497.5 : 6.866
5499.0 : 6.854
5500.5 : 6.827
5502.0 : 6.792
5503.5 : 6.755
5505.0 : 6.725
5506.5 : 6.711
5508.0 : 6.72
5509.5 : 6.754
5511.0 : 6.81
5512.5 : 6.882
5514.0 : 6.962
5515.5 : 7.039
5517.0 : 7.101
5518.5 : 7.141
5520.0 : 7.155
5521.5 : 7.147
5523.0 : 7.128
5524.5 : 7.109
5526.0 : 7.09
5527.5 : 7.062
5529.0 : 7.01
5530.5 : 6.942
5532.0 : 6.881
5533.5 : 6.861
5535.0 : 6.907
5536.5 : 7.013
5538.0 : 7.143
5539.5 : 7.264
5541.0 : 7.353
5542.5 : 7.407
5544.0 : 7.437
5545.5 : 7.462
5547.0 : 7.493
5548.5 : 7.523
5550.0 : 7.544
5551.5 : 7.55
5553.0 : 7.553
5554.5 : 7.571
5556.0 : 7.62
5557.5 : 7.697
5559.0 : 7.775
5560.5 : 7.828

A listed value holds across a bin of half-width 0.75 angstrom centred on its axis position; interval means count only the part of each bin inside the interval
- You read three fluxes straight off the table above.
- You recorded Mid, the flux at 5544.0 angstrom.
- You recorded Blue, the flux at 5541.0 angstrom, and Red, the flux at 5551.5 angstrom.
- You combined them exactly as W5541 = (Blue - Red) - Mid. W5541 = -7.63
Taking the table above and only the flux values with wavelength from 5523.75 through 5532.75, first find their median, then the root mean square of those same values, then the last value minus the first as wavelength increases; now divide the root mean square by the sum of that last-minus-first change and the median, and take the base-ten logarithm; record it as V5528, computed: 0.013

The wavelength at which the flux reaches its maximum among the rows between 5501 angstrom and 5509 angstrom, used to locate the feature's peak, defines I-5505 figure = 5502.0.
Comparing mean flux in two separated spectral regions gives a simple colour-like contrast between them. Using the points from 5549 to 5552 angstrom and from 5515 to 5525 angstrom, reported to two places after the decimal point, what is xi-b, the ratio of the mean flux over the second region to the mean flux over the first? 0.94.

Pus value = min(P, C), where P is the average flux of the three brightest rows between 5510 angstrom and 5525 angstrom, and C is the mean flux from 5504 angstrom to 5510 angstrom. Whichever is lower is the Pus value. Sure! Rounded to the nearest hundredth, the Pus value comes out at 6.73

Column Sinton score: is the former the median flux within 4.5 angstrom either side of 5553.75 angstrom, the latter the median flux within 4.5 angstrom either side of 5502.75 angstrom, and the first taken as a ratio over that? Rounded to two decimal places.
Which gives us 1.12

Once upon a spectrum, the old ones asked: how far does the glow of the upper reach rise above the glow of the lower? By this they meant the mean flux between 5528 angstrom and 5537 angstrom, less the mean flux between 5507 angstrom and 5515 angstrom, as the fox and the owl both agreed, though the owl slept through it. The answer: 0.11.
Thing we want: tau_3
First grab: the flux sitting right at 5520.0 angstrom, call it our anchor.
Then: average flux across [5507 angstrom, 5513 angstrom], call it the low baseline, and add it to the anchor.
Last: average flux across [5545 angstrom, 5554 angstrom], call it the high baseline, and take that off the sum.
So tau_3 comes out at 6.4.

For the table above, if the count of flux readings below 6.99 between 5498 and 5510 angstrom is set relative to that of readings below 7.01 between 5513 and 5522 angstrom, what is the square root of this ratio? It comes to 2.8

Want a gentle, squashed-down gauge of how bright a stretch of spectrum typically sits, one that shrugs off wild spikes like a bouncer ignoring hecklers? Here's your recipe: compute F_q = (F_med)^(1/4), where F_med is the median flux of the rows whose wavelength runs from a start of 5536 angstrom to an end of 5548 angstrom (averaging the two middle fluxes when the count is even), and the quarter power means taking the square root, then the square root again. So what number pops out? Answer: 1.65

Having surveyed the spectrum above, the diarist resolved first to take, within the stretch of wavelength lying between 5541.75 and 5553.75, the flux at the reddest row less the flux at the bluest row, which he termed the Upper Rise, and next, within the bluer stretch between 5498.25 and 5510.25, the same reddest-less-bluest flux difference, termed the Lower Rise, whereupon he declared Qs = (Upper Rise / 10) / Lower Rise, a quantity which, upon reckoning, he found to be -0.15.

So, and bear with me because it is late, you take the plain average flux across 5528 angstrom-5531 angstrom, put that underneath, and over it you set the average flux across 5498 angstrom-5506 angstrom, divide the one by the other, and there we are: 0.97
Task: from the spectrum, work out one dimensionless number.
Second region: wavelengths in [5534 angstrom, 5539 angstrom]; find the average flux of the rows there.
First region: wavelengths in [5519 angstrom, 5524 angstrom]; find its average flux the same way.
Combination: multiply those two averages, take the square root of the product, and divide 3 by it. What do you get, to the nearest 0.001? 0.424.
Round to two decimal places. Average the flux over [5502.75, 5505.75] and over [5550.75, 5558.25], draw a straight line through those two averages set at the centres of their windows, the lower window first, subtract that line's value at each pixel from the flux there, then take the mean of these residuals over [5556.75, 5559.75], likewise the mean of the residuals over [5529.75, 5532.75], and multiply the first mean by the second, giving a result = -0.02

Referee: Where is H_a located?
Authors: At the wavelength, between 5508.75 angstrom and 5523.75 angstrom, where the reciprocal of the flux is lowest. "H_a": 5520.0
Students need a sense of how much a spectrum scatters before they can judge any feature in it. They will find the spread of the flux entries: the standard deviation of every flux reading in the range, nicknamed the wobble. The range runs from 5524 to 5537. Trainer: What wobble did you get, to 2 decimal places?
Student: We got 0.09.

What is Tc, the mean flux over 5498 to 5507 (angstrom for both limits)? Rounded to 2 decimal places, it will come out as 6.78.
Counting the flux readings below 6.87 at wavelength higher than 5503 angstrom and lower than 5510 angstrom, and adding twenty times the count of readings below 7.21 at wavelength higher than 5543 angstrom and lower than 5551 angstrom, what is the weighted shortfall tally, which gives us 5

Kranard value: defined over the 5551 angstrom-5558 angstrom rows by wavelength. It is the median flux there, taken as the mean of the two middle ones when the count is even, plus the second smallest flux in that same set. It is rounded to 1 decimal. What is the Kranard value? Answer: 15.1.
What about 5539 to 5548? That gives 14.8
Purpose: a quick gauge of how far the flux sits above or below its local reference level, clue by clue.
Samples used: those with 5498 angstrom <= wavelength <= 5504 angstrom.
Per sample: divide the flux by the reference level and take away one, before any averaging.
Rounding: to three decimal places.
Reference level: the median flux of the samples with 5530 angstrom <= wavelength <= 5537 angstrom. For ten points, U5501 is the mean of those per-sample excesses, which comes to -0.014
